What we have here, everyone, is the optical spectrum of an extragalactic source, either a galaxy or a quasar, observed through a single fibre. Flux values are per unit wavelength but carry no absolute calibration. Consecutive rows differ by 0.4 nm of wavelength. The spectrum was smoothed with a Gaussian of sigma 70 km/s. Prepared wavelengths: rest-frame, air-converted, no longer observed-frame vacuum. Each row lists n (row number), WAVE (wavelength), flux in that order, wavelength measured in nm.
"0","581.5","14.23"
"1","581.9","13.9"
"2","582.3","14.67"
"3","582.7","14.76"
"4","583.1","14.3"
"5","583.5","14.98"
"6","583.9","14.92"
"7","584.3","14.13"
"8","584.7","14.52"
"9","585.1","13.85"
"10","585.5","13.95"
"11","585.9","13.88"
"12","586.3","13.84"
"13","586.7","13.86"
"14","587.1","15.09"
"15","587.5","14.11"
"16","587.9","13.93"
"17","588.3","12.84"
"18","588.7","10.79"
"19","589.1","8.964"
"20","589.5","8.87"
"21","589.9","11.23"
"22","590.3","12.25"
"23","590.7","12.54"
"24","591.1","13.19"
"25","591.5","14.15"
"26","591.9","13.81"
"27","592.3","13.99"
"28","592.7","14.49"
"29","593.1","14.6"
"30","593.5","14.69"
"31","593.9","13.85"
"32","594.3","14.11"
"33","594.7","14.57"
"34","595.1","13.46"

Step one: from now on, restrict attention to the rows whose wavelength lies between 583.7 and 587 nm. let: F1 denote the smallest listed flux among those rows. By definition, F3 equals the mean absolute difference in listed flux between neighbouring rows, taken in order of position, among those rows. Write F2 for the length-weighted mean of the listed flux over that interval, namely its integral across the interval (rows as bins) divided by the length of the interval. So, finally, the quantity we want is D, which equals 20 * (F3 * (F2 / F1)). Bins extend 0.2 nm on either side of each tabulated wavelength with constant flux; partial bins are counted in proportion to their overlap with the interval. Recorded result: 6.1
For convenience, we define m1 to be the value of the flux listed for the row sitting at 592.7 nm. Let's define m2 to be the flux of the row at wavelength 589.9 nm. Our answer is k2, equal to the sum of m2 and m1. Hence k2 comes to 25.7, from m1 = 14.49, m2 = 11.23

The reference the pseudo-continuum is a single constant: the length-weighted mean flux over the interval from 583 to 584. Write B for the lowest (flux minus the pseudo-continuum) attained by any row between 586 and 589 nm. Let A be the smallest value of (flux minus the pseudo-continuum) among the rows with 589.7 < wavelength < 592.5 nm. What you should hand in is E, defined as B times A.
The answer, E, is 14.0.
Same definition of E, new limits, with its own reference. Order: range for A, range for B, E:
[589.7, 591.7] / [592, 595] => 3.2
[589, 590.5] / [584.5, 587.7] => 5.4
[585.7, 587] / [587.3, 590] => 5.4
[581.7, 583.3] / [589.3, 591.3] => 5.1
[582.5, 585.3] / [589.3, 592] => 5.3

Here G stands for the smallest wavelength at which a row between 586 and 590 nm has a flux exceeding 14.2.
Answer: 587.1 nm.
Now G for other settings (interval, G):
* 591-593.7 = 592.7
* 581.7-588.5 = 582.3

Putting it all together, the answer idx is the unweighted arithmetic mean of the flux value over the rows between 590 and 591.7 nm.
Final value 13.0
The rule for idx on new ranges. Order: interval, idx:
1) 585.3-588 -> 14.1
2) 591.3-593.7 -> 14.3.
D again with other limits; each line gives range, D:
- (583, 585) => 9.9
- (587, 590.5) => 32.3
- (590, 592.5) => 10.5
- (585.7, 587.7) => 11.6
